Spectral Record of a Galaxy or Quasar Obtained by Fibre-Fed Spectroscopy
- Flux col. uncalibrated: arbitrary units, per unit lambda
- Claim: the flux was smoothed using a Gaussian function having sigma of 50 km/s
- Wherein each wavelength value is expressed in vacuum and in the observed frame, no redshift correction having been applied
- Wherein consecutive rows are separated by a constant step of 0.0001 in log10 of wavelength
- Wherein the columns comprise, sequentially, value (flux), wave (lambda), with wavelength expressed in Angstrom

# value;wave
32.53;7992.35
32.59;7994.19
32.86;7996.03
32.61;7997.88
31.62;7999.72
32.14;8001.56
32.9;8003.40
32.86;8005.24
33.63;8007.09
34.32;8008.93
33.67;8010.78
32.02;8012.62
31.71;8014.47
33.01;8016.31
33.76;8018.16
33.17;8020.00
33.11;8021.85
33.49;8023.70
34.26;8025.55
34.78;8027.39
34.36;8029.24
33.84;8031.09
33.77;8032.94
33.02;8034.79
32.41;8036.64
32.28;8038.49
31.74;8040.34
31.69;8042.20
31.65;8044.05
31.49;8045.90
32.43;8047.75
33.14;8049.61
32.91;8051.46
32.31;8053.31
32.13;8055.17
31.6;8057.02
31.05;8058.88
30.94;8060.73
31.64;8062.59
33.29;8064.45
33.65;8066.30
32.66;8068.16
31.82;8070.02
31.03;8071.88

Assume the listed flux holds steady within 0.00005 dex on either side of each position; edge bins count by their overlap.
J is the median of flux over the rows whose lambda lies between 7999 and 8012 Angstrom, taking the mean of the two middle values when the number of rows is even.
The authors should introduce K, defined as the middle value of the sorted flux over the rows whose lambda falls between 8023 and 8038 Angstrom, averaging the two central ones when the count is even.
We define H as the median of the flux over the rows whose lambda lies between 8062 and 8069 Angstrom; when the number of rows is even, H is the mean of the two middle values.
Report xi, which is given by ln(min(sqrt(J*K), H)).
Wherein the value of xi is 3.50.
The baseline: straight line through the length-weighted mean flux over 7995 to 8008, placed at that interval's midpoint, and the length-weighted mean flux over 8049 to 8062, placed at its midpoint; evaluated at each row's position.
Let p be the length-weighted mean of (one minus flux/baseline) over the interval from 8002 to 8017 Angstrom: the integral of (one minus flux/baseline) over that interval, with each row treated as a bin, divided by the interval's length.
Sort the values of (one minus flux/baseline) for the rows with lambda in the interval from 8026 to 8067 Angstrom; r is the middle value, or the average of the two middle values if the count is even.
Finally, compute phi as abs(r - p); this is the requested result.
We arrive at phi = 0.006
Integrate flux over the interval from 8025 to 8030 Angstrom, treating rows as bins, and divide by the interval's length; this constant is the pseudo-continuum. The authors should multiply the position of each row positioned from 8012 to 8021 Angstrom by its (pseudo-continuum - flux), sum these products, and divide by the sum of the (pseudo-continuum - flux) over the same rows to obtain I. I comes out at 8015.4 Angstrom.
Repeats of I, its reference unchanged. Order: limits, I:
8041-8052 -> 8046.1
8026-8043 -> 8038.3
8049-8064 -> 8057.2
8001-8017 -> 8009.2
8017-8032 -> 8022.6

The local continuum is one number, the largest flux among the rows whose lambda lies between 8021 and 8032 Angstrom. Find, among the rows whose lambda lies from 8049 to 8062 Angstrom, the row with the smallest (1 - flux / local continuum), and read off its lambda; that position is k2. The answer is 8049.61 Angstrom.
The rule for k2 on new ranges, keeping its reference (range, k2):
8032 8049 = 8032.94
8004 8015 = 8008.93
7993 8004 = 8003.40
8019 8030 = 8027.39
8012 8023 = 8018.16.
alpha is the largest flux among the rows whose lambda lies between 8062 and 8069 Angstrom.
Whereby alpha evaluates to 33.65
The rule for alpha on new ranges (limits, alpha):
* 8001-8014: 34.32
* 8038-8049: 32.43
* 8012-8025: 33.76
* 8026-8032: 34.78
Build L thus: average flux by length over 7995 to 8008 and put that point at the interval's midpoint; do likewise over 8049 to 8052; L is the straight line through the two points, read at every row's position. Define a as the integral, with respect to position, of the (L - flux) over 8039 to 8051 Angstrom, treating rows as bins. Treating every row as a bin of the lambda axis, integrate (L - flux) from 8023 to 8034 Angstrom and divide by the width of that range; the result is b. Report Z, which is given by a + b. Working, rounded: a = 11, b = -1.2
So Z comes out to 10.2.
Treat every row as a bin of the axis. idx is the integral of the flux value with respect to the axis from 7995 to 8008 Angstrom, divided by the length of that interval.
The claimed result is 32.6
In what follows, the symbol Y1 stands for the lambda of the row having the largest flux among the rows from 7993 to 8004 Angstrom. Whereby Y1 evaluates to 8003.40 Angstrom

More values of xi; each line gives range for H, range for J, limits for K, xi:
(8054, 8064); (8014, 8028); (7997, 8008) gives 3.45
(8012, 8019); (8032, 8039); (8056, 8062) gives 3.46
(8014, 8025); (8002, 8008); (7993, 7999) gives 3.49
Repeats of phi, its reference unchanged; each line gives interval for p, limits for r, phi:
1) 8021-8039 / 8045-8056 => 0.029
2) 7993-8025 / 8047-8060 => 0.002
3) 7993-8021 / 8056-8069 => 0.017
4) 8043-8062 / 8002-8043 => 0.026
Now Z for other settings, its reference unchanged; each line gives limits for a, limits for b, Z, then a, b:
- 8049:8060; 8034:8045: 11.5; 11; 0.9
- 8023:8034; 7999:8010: -13.5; -13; -0.3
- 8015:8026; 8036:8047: -5.0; -6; 1.1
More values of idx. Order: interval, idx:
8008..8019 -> 33.1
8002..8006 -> 32.8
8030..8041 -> 32.9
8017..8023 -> 33.3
